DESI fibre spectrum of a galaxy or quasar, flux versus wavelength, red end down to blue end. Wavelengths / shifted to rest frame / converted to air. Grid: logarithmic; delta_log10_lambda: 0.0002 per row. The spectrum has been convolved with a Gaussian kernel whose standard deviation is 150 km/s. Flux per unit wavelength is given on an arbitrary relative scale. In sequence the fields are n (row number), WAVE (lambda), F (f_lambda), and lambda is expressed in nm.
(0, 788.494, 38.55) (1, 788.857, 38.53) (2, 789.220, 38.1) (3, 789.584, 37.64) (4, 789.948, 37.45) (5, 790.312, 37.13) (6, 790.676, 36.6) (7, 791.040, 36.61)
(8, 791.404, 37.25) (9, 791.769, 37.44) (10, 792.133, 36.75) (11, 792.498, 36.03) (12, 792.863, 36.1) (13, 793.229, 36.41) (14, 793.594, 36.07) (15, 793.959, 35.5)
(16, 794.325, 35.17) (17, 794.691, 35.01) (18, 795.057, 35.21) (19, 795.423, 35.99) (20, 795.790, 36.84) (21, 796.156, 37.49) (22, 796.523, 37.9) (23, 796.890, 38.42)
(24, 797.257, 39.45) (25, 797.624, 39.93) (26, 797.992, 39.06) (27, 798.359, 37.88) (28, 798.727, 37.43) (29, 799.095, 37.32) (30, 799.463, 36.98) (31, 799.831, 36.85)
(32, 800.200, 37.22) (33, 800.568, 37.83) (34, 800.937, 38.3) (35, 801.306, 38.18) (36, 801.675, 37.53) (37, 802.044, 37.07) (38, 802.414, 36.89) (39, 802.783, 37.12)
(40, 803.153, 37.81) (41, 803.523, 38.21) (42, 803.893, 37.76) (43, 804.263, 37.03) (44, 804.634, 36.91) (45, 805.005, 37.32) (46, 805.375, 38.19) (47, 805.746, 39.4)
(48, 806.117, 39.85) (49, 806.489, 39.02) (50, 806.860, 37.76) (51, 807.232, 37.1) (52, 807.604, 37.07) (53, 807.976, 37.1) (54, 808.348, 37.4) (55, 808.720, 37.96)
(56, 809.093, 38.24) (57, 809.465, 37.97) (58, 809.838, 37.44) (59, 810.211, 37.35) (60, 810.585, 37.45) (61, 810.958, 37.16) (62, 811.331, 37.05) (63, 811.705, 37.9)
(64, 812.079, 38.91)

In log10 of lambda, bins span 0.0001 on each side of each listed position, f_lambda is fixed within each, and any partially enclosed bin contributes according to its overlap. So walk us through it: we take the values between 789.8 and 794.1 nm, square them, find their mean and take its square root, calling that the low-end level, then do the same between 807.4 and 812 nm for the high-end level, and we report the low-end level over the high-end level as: 0.98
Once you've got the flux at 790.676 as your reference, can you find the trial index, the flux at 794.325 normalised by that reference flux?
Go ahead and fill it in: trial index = 0.96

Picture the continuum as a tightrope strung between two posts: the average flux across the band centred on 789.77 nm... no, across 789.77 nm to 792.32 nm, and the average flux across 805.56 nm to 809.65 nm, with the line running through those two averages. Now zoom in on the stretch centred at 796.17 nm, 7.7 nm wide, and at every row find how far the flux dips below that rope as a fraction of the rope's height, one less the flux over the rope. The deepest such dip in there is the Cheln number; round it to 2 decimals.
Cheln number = 0.06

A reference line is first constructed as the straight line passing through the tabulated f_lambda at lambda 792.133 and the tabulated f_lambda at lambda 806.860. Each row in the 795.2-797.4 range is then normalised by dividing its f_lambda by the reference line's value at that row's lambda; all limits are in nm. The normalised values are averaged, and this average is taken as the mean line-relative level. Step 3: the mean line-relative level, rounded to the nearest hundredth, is 1.02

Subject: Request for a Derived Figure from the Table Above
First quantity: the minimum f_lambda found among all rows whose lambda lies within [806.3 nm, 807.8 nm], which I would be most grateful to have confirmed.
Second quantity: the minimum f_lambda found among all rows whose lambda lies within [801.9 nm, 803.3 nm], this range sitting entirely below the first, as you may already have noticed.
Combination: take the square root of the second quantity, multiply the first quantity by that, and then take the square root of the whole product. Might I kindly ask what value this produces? 15.0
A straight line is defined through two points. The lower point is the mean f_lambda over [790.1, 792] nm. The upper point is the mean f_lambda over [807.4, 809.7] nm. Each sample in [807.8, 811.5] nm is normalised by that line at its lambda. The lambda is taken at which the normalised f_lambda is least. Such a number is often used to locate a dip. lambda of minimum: 811.331 nm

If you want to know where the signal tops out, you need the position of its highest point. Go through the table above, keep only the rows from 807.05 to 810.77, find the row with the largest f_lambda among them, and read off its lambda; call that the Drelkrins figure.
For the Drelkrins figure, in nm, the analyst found 809.093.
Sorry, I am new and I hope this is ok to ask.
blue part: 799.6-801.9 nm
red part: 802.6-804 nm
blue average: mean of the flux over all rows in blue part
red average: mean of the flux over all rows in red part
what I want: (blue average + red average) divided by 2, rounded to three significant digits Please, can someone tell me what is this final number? 37.7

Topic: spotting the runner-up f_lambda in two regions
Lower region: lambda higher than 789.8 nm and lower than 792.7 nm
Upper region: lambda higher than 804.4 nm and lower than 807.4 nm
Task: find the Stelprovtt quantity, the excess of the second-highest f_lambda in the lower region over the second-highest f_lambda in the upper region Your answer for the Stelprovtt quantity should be -2.0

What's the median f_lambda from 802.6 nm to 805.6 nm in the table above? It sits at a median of 37.5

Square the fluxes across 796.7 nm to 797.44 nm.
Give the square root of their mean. 38.9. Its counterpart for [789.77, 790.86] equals 37.1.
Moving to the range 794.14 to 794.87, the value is 35.1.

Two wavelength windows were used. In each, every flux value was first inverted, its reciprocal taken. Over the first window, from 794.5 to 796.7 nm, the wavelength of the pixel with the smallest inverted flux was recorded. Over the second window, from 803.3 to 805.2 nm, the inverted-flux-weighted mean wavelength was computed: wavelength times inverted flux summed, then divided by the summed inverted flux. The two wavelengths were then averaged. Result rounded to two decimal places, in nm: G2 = 800.40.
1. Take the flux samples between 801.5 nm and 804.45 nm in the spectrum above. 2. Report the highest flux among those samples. 38.21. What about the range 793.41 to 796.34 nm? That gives 37.49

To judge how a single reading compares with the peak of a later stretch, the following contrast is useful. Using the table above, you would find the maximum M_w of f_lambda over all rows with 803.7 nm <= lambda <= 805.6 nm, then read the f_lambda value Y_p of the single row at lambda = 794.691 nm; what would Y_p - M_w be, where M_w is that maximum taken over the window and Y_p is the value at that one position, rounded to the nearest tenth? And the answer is -3.2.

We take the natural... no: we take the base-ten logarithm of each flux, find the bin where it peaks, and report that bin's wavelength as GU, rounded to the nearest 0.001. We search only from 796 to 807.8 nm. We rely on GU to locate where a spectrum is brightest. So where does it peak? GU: 797.624 nm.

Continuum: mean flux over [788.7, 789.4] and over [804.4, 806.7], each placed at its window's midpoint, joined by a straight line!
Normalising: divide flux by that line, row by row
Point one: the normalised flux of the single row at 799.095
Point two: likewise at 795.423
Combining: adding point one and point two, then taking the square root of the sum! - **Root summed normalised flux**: 1.382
